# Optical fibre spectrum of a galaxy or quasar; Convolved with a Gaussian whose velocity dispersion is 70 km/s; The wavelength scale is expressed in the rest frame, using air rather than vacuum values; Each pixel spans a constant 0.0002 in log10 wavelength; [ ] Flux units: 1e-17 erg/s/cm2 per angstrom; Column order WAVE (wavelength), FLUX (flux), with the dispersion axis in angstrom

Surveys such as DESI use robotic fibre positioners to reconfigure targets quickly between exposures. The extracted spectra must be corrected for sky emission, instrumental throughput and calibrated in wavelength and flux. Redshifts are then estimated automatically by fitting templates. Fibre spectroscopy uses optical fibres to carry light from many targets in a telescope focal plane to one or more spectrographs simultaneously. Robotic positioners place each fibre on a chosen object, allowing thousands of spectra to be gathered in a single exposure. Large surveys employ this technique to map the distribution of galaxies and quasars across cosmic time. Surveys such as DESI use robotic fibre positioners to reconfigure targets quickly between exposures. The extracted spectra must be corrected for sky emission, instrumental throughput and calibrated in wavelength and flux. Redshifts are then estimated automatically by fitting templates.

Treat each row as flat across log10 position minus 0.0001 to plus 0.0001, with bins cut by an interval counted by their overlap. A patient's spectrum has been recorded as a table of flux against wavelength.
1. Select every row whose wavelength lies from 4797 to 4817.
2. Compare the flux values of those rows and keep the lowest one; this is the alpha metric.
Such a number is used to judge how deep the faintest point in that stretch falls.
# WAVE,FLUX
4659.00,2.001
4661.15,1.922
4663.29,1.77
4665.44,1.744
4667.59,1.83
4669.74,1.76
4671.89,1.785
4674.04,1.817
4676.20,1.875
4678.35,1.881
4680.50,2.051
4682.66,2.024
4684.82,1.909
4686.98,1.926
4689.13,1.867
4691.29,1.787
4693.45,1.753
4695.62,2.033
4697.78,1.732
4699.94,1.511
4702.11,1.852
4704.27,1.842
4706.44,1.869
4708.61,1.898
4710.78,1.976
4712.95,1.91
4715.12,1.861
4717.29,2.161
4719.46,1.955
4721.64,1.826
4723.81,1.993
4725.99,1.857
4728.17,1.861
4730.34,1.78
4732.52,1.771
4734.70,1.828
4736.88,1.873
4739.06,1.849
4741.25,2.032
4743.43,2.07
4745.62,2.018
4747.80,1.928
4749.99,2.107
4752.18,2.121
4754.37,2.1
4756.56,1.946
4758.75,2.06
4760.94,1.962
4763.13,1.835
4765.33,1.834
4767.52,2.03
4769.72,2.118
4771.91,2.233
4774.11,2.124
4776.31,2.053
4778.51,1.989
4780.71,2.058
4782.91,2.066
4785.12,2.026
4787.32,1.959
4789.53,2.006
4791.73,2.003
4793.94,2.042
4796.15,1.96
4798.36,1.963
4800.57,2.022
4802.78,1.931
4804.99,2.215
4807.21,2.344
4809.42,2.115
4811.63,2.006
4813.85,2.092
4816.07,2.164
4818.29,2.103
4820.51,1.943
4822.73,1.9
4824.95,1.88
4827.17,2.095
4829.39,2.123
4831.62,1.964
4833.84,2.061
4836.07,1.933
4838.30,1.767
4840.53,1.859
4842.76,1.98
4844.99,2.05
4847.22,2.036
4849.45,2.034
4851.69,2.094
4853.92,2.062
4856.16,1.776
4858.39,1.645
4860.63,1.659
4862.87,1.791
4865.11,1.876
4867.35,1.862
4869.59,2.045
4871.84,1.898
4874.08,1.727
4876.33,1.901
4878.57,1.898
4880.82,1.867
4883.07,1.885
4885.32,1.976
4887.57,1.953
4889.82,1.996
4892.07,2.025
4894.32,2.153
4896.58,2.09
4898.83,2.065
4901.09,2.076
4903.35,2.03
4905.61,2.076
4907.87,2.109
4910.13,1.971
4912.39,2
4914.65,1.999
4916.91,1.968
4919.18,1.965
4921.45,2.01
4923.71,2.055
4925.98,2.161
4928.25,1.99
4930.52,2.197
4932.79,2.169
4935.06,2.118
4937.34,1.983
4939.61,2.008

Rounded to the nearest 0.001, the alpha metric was 1.931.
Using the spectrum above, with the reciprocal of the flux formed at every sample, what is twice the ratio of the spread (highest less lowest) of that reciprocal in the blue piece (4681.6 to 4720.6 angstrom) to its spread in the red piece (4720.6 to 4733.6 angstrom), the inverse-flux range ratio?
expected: 6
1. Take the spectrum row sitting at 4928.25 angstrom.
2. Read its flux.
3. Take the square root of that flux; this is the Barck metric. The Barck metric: 1.41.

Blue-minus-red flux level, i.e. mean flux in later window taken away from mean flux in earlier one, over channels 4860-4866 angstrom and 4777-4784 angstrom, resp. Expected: 0.26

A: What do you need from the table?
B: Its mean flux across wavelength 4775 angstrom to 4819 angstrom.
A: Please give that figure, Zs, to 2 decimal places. 2.06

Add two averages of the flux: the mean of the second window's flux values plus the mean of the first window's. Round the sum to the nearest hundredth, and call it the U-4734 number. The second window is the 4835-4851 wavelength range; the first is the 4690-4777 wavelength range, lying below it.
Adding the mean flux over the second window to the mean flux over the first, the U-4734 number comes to 3.89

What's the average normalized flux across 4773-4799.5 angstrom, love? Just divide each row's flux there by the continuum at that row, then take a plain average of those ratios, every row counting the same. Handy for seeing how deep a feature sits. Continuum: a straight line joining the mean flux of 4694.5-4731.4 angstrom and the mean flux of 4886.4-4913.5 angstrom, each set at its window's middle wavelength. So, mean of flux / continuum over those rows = 1.040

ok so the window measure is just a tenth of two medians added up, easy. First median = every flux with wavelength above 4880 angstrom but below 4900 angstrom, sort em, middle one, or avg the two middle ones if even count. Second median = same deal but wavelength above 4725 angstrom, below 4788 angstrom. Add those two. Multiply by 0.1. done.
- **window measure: 0.401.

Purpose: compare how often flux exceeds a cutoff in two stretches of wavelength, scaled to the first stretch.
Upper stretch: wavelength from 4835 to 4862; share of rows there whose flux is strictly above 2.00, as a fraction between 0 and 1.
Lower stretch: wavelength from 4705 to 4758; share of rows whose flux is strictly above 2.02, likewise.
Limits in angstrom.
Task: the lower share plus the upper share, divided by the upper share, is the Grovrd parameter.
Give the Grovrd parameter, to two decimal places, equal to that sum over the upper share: 1.60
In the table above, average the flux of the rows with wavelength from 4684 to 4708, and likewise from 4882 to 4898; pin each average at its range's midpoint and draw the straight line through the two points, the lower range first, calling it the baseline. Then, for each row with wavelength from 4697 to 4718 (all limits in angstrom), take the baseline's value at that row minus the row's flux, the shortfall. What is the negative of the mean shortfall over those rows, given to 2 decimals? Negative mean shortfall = 0.02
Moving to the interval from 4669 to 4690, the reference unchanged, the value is 0.08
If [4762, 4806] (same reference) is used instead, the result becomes 0.11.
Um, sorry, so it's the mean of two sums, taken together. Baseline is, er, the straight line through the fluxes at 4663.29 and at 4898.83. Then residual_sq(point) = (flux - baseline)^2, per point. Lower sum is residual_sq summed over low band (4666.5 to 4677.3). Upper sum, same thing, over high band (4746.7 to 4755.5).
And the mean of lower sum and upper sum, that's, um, 0.086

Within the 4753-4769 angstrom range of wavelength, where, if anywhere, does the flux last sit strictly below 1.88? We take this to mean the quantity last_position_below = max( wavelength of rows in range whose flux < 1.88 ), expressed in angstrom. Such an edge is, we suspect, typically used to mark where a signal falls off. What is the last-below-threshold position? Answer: 4765.33 angstrom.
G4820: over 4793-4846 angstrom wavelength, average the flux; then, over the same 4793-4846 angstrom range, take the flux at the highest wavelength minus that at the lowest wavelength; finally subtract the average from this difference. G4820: -2.01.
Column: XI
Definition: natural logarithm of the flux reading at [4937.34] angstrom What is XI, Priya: 0.68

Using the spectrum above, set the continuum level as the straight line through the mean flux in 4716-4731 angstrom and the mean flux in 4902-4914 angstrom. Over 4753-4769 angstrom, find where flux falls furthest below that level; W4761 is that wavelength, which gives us 4765.33 angstrom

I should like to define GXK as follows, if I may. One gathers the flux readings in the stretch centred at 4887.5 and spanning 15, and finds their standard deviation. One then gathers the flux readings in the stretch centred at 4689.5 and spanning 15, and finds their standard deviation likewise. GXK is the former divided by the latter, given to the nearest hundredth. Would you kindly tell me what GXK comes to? 0.89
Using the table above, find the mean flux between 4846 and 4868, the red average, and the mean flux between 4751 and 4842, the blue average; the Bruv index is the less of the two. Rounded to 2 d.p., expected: 1.88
